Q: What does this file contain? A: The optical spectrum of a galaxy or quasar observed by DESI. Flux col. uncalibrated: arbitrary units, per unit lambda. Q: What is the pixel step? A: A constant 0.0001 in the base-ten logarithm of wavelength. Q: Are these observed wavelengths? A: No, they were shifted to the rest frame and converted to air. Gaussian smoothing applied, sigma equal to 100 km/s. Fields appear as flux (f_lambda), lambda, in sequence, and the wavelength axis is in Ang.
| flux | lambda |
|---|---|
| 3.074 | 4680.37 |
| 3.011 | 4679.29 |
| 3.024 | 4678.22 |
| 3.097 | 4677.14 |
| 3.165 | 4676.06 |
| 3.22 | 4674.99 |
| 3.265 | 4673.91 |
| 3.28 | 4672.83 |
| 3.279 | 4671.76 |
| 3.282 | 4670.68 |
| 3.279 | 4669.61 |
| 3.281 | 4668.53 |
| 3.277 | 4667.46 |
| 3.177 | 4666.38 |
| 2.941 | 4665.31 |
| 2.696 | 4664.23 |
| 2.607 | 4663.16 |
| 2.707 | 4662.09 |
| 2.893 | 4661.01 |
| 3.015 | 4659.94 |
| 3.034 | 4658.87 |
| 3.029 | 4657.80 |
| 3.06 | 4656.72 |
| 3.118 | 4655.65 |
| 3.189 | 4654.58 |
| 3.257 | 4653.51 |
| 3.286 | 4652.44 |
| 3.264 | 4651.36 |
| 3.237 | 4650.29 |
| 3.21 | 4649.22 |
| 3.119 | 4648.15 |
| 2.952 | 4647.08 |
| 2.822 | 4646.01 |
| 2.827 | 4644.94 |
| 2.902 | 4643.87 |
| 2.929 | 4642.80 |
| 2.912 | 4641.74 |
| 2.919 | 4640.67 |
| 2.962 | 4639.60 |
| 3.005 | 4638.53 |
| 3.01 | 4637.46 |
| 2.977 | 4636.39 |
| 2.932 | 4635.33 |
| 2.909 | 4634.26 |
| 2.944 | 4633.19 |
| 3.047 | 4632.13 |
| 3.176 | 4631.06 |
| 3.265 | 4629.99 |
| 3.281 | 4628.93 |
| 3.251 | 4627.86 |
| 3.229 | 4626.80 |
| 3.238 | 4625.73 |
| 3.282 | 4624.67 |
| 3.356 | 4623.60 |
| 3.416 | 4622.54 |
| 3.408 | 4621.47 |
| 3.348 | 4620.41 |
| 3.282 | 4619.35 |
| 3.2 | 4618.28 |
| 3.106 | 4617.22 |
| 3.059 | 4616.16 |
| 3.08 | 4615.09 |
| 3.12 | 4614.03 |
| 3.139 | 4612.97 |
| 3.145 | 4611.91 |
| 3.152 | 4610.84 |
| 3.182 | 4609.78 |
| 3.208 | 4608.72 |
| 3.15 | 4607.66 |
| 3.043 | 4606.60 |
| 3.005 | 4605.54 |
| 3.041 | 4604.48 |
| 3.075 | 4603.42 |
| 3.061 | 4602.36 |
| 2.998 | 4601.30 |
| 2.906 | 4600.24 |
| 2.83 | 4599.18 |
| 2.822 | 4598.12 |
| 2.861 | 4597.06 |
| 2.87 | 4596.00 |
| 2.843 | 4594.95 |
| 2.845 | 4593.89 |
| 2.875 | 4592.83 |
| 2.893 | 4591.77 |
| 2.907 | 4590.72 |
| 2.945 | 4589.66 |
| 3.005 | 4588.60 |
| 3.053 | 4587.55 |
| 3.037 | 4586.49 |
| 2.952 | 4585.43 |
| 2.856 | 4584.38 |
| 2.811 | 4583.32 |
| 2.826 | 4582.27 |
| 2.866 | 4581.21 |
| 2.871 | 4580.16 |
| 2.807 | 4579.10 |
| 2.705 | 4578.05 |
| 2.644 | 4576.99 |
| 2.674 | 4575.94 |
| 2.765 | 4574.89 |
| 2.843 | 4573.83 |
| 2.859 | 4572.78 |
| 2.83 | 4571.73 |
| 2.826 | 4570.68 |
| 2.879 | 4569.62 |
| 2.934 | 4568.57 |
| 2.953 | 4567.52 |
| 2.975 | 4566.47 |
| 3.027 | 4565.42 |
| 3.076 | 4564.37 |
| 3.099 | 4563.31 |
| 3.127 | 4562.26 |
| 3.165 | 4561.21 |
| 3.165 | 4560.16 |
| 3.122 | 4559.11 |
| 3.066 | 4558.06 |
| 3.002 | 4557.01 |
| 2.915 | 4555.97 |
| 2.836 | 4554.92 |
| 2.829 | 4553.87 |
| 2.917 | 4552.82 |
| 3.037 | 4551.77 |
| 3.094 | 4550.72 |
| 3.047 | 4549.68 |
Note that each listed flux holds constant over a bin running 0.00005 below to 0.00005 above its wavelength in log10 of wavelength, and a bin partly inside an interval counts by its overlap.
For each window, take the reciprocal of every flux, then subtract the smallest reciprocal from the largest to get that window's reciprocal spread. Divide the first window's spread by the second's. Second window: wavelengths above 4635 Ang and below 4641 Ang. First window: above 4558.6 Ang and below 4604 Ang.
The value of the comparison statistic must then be 6.01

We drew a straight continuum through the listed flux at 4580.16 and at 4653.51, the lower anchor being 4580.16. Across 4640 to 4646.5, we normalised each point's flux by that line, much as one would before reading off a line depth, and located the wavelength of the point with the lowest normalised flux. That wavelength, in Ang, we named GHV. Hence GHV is 4646.01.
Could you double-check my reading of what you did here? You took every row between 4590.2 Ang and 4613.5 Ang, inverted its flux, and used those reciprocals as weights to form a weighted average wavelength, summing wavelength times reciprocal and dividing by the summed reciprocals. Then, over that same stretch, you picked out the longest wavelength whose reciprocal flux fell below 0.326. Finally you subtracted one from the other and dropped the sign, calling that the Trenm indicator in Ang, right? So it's 11.4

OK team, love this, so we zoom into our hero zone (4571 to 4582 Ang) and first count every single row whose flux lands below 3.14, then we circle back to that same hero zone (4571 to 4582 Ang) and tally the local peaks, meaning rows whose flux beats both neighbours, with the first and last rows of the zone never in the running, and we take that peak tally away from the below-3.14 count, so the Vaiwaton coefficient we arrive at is 8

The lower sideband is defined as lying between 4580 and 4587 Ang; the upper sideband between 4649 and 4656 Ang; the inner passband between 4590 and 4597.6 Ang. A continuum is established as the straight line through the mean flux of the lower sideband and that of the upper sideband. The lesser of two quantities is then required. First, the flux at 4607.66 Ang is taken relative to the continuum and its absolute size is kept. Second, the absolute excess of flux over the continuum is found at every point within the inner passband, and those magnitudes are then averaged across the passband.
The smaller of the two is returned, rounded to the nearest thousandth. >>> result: 0.069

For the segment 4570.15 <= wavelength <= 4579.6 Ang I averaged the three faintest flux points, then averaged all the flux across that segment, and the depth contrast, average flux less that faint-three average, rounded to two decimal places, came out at 0.10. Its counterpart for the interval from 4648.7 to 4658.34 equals 0.11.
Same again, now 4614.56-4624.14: 0.17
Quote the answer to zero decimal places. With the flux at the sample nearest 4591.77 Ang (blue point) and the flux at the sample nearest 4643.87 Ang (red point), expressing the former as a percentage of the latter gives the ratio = 100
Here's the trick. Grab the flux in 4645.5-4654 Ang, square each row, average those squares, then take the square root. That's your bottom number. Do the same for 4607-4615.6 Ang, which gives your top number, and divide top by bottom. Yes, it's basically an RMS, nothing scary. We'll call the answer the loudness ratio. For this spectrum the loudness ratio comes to 1.00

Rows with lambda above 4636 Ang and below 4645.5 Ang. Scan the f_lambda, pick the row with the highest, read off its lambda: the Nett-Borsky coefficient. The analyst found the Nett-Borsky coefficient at 4637.46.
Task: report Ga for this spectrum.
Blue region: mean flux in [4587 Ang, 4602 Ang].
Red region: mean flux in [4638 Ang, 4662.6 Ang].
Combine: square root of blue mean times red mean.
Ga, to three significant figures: 2.97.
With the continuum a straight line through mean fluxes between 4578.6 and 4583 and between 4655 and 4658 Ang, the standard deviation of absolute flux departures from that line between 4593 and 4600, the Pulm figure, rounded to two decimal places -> 0.02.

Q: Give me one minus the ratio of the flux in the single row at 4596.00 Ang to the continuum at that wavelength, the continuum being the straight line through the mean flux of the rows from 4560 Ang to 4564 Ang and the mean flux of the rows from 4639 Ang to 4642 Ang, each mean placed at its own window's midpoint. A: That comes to 0.06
